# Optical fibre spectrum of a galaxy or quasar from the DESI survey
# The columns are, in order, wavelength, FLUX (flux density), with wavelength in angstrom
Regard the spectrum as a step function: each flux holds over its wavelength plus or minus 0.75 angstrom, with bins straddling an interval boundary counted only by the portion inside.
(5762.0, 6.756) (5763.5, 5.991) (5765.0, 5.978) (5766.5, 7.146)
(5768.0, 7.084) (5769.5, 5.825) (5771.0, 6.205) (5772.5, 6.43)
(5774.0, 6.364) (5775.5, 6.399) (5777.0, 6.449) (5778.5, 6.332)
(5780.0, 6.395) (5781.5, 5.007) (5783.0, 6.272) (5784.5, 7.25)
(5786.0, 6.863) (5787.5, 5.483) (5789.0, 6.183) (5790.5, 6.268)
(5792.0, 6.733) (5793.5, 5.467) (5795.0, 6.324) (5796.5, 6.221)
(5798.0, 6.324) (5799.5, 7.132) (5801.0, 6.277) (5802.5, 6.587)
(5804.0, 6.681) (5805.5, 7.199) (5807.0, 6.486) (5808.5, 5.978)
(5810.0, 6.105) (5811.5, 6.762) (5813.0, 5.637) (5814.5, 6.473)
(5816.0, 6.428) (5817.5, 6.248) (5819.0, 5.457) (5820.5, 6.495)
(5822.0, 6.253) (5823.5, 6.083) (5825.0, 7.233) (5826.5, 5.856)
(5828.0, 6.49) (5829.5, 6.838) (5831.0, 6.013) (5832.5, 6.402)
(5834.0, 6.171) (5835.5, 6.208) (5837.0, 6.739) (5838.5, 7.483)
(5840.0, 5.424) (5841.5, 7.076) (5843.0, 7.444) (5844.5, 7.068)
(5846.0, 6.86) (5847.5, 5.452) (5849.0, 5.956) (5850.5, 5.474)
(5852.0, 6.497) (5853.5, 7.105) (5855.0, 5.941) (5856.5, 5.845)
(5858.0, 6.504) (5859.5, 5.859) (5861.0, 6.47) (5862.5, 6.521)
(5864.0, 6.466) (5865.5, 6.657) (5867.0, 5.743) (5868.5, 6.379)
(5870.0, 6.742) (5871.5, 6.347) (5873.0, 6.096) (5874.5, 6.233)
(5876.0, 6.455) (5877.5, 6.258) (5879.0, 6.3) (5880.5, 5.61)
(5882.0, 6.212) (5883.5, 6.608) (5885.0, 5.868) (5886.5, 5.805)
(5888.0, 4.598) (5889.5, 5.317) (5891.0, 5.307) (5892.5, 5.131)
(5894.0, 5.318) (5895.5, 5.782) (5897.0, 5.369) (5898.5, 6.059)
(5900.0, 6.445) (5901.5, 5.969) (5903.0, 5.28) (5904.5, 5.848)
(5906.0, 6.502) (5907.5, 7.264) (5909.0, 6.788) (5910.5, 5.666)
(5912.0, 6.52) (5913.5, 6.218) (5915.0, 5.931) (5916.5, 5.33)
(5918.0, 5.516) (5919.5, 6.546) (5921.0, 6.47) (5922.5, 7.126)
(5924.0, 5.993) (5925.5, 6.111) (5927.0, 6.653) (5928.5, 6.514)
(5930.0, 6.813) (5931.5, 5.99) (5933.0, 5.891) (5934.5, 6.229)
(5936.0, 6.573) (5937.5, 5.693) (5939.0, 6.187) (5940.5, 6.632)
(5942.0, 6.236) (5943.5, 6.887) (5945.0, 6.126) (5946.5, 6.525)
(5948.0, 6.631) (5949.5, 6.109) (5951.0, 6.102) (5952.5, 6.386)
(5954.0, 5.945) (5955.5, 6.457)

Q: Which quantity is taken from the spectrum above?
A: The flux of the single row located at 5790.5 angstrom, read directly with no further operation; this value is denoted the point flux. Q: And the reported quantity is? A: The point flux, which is 6.268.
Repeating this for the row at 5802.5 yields 6.587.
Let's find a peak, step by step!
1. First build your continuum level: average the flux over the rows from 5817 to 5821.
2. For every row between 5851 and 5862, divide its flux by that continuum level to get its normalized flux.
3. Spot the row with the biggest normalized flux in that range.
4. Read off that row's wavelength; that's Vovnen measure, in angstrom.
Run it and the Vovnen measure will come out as 5853.5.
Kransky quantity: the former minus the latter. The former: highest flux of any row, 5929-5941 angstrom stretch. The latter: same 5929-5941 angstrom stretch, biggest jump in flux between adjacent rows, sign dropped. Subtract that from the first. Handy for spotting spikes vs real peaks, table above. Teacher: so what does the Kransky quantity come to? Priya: 5.93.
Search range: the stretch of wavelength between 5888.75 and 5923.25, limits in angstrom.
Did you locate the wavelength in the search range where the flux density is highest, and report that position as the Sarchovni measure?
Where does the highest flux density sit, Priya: 5907.5 angstrom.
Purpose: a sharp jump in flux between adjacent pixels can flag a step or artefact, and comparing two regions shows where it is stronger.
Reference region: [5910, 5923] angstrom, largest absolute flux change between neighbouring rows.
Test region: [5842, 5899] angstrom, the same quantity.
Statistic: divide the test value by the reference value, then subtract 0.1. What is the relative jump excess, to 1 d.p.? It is 1.3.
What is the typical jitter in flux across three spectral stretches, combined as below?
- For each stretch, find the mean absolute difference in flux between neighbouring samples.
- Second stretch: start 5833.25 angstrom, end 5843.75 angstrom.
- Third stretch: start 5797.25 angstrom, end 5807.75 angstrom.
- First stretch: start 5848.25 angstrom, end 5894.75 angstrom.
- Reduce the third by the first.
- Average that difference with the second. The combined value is 0.50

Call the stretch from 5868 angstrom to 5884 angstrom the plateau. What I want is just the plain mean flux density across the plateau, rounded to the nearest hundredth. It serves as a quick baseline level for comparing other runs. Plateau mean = 6.29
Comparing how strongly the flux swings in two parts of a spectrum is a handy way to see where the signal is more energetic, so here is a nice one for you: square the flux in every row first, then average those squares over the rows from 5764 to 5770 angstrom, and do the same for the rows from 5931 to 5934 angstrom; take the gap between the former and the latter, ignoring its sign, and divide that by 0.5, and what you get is 15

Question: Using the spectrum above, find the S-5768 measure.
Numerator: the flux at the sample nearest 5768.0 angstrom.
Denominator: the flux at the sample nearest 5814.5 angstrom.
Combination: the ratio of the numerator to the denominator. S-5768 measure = 1.09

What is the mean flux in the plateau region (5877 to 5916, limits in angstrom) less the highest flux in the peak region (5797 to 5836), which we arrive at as -1.3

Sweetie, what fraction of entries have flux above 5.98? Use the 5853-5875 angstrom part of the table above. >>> 0.73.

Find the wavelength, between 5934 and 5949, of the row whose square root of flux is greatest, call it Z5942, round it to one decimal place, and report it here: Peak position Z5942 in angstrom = 5943.5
